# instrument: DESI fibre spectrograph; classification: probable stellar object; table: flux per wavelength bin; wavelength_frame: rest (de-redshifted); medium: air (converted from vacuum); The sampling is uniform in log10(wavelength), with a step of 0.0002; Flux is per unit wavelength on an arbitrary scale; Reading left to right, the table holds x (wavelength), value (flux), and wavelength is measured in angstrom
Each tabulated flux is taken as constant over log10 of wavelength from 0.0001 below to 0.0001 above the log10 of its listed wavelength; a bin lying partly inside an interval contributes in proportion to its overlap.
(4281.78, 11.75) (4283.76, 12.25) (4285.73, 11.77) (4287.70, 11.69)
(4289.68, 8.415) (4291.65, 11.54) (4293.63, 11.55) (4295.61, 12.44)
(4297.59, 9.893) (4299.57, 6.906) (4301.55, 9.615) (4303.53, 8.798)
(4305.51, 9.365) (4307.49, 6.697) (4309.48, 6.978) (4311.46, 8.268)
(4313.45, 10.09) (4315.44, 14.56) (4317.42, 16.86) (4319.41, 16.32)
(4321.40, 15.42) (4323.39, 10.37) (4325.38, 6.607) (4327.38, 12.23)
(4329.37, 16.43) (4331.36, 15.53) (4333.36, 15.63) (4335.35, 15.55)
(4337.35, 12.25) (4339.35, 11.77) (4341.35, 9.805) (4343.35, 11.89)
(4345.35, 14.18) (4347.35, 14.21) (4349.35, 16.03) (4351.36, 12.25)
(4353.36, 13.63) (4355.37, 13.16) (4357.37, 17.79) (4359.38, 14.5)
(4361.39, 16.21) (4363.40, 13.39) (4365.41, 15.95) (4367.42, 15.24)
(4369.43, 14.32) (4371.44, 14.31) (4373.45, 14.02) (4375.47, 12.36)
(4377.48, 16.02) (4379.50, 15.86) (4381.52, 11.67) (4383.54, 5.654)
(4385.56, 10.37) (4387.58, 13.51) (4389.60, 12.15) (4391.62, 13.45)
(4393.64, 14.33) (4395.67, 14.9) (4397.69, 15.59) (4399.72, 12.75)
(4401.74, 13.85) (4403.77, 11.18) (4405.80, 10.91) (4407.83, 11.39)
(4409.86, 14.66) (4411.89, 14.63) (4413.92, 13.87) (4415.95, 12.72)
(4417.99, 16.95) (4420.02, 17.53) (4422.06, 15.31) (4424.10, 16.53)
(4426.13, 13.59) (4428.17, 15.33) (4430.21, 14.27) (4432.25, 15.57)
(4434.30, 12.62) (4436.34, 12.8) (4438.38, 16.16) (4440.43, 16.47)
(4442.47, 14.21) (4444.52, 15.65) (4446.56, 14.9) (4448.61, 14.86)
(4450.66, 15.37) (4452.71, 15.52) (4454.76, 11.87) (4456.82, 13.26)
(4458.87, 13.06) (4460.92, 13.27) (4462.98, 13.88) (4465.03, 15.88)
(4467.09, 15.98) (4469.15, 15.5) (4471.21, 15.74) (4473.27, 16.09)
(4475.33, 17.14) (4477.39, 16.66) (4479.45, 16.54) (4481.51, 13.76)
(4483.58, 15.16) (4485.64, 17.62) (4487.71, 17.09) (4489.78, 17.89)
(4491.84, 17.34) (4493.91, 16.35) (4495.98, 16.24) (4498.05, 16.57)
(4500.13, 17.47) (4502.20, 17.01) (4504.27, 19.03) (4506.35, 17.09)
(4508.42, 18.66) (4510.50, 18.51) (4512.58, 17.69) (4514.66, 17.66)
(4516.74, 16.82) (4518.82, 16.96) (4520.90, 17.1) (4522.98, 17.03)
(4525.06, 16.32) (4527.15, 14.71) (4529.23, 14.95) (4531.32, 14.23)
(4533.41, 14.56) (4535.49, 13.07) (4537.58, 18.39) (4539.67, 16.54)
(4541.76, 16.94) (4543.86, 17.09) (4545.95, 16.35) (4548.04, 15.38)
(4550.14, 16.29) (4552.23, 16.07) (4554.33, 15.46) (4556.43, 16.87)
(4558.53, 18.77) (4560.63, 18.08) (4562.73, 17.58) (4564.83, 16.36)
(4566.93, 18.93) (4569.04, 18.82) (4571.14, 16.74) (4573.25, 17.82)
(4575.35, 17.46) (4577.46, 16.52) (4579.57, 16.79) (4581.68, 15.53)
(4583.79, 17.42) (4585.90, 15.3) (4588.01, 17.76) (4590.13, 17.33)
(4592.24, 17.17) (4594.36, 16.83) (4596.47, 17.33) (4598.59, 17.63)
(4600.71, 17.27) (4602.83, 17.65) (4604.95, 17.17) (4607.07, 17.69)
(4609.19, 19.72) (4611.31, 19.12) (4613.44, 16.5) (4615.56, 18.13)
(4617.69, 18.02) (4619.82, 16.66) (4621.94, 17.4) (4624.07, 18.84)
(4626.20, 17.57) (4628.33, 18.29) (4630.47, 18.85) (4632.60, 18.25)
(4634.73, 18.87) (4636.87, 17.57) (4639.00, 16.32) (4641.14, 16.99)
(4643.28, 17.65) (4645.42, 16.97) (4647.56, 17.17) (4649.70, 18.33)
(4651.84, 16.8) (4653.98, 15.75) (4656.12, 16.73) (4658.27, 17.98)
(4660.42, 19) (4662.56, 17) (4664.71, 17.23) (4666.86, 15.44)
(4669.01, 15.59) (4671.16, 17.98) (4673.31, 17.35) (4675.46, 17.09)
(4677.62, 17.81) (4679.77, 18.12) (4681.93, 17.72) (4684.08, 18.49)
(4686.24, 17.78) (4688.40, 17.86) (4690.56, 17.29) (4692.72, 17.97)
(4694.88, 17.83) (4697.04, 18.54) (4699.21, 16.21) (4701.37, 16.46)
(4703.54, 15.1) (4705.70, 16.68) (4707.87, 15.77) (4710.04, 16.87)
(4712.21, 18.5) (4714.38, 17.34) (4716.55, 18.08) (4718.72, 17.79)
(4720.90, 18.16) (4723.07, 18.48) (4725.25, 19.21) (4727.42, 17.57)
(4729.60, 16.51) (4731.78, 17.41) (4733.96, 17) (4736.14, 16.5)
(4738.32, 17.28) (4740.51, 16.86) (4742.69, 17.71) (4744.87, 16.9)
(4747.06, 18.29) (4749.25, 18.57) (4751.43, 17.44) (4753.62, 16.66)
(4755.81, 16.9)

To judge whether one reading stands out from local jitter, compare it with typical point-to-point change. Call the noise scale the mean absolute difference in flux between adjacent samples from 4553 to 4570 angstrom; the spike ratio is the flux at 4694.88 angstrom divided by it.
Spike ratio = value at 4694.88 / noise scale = 15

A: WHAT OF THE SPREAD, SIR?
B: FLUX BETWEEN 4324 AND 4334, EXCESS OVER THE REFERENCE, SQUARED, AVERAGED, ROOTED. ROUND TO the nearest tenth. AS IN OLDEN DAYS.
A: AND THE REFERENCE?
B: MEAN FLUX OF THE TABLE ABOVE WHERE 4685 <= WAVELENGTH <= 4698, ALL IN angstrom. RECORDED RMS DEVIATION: 5.9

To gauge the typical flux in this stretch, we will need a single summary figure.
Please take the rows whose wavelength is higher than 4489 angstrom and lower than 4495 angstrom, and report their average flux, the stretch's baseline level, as 17.2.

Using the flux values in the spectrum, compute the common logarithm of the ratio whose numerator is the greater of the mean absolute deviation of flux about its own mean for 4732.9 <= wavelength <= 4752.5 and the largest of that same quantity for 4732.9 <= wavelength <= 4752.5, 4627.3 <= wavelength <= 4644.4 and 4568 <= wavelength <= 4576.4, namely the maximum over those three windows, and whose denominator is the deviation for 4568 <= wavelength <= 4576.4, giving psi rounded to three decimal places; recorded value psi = 0.070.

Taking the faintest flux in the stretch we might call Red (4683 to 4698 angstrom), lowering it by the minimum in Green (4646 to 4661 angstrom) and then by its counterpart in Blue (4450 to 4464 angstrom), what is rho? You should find -10.3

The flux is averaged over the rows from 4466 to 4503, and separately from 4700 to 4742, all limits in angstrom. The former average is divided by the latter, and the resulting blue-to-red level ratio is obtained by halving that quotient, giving 0.48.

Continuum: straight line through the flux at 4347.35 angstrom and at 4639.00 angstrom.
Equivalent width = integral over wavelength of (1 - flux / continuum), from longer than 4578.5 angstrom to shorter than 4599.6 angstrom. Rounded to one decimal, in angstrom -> -1.3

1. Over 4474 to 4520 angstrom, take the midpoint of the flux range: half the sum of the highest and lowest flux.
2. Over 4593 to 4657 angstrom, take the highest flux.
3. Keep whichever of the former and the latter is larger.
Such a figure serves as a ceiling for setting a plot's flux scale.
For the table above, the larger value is 19.7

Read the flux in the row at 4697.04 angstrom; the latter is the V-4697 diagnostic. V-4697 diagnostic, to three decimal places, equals 18.540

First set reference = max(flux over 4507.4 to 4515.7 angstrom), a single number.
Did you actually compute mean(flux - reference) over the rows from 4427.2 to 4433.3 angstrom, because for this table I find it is -4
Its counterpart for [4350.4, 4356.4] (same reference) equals -6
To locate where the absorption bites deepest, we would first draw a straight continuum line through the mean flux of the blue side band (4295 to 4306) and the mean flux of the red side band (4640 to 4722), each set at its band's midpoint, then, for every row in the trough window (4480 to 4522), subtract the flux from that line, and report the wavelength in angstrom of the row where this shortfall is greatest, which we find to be 4481.51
